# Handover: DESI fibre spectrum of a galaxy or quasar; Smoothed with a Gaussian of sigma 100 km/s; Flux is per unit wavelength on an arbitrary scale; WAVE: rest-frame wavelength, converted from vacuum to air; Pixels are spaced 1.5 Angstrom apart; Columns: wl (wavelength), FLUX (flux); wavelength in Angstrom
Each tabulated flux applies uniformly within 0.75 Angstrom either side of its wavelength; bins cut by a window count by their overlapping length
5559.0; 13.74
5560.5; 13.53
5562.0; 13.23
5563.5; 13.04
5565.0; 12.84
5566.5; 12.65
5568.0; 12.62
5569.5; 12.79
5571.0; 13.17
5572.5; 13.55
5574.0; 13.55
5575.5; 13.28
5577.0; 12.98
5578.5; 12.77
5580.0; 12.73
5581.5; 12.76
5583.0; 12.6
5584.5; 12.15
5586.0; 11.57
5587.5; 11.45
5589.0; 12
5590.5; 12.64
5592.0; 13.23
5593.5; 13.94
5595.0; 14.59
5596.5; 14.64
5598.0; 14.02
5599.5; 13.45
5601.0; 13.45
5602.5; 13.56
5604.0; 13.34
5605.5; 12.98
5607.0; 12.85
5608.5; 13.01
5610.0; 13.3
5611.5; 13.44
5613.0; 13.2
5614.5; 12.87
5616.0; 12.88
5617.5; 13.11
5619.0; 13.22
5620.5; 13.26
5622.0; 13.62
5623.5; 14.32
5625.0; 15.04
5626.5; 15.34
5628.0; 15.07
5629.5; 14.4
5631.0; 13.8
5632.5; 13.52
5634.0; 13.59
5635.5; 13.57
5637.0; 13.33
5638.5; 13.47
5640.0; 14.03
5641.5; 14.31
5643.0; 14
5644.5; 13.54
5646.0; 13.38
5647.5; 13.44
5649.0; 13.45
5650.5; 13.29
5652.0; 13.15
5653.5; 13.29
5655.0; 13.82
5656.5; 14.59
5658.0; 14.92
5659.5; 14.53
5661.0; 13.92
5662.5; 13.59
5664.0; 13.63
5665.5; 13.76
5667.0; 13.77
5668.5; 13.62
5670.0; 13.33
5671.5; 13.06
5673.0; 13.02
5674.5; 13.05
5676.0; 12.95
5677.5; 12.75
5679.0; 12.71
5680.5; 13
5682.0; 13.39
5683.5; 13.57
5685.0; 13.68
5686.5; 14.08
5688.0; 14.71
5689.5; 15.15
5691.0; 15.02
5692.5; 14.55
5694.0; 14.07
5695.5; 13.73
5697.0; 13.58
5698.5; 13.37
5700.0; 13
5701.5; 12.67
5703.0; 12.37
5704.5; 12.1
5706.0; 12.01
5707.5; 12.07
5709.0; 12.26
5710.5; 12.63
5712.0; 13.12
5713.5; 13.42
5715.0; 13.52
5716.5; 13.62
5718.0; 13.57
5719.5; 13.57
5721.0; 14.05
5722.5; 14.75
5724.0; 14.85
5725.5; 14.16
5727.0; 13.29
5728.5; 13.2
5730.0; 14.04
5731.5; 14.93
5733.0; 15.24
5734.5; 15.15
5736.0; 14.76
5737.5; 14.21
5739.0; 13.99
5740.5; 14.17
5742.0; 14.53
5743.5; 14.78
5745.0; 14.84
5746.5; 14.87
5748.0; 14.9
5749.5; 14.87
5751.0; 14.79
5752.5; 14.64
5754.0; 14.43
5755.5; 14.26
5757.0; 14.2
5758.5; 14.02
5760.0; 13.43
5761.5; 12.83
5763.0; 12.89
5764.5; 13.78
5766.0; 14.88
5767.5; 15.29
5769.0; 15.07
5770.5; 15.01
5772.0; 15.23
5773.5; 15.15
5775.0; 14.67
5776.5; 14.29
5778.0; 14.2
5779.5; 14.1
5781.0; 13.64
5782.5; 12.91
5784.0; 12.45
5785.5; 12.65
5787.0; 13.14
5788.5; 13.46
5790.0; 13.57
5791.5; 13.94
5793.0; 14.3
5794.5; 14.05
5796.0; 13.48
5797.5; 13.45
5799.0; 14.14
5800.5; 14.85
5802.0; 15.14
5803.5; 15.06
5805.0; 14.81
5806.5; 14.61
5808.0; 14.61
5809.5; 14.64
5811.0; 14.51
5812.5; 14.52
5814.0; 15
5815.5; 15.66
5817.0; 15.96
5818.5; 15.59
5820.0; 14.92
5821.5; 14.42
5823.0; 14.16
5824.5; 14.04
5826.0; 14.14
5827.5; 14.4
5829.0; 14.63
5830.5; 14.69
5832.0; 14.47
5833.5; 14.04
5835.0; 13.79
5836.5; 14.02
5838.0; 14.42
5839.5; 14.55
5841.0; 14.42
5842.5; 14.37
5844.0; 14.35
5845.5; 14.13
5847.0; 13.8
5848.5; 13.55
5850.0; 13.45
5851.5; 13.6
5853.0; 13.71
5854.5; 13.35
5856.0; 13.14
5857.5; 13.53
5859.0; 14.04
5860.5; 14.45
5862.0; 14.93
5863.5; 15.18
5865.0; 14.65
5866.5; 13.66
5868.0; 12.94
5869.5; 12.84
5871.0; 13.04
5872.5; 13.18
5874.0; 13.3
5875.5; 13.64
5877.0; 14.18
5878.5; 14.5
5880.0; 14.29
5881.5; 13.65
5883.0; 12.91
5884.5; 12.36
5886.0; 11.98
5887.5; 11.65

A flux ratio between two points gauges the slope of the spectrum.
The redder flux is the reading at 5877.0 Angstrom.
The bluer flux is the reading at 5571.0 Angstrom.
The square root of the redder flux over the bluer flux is 1.04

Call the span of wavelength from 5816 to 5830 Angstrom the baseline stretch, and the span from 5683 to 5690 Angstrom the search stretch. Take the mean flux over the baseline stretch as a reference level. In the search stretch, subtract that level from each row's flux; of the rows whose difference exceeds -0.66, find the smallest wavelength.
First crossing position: 5686.5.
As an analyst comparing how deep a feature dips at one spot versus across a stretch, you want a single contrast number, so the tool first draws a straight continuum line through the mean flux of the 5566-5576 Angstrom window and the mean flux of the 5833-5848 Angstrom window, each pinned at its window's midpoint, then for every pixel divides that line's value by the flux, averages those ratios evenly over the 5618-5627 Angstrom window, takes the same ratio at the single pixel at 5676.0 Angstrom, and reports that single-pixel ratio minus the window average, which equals 0.10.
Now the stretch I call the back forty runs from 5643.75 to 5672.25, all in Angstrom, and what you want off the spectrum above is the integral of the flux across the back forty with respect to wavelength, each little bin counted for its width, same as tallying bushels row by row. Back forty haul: 390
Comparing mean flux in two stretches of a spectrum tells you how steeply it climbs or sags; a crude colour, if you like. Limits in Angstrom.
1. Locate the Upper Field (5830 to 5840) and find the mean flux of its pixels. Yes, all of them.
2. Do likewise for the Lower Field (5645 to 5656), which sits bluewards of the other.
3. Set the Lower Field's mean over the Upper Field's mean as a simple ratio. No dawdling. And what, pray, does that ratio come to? 0.94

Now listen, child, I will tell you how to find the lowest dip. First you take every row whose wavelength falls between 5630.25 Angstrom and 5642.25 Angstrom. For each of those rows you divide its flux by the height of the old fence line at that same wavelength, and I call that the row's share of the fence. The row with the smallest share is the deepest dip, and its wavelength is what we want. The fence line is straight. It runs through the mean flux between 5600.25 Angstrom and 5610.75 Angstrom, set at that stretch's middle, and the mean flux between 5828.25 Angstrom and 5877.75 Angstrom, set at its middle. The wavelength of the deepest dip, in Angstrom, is 5637.0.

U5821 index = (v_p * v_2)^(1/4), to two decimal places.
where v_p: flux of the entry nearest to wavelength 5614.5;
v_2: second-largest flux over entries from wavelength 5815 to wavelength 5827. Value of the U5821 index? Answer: 3.77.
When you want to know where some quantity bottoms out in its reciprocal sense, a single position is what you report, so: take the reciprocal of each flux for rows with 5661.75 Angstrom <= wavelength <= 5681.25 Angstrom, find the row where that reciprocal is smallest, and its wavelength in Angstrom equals 5667.0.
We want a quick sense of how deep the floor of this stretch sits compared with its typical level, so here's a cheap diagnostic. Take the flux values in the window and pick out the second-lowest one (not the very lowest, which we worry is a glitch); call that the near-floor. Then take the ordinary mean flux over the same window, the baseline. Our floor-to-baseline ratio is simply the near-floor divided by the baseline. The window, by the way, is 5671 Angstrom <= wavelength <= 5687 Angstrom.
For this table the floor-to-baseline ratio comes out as 0.966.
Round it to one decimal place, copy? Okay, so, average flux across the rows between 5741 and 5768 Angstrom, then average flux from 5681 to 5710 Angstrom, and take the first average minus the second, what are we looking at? 0.9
